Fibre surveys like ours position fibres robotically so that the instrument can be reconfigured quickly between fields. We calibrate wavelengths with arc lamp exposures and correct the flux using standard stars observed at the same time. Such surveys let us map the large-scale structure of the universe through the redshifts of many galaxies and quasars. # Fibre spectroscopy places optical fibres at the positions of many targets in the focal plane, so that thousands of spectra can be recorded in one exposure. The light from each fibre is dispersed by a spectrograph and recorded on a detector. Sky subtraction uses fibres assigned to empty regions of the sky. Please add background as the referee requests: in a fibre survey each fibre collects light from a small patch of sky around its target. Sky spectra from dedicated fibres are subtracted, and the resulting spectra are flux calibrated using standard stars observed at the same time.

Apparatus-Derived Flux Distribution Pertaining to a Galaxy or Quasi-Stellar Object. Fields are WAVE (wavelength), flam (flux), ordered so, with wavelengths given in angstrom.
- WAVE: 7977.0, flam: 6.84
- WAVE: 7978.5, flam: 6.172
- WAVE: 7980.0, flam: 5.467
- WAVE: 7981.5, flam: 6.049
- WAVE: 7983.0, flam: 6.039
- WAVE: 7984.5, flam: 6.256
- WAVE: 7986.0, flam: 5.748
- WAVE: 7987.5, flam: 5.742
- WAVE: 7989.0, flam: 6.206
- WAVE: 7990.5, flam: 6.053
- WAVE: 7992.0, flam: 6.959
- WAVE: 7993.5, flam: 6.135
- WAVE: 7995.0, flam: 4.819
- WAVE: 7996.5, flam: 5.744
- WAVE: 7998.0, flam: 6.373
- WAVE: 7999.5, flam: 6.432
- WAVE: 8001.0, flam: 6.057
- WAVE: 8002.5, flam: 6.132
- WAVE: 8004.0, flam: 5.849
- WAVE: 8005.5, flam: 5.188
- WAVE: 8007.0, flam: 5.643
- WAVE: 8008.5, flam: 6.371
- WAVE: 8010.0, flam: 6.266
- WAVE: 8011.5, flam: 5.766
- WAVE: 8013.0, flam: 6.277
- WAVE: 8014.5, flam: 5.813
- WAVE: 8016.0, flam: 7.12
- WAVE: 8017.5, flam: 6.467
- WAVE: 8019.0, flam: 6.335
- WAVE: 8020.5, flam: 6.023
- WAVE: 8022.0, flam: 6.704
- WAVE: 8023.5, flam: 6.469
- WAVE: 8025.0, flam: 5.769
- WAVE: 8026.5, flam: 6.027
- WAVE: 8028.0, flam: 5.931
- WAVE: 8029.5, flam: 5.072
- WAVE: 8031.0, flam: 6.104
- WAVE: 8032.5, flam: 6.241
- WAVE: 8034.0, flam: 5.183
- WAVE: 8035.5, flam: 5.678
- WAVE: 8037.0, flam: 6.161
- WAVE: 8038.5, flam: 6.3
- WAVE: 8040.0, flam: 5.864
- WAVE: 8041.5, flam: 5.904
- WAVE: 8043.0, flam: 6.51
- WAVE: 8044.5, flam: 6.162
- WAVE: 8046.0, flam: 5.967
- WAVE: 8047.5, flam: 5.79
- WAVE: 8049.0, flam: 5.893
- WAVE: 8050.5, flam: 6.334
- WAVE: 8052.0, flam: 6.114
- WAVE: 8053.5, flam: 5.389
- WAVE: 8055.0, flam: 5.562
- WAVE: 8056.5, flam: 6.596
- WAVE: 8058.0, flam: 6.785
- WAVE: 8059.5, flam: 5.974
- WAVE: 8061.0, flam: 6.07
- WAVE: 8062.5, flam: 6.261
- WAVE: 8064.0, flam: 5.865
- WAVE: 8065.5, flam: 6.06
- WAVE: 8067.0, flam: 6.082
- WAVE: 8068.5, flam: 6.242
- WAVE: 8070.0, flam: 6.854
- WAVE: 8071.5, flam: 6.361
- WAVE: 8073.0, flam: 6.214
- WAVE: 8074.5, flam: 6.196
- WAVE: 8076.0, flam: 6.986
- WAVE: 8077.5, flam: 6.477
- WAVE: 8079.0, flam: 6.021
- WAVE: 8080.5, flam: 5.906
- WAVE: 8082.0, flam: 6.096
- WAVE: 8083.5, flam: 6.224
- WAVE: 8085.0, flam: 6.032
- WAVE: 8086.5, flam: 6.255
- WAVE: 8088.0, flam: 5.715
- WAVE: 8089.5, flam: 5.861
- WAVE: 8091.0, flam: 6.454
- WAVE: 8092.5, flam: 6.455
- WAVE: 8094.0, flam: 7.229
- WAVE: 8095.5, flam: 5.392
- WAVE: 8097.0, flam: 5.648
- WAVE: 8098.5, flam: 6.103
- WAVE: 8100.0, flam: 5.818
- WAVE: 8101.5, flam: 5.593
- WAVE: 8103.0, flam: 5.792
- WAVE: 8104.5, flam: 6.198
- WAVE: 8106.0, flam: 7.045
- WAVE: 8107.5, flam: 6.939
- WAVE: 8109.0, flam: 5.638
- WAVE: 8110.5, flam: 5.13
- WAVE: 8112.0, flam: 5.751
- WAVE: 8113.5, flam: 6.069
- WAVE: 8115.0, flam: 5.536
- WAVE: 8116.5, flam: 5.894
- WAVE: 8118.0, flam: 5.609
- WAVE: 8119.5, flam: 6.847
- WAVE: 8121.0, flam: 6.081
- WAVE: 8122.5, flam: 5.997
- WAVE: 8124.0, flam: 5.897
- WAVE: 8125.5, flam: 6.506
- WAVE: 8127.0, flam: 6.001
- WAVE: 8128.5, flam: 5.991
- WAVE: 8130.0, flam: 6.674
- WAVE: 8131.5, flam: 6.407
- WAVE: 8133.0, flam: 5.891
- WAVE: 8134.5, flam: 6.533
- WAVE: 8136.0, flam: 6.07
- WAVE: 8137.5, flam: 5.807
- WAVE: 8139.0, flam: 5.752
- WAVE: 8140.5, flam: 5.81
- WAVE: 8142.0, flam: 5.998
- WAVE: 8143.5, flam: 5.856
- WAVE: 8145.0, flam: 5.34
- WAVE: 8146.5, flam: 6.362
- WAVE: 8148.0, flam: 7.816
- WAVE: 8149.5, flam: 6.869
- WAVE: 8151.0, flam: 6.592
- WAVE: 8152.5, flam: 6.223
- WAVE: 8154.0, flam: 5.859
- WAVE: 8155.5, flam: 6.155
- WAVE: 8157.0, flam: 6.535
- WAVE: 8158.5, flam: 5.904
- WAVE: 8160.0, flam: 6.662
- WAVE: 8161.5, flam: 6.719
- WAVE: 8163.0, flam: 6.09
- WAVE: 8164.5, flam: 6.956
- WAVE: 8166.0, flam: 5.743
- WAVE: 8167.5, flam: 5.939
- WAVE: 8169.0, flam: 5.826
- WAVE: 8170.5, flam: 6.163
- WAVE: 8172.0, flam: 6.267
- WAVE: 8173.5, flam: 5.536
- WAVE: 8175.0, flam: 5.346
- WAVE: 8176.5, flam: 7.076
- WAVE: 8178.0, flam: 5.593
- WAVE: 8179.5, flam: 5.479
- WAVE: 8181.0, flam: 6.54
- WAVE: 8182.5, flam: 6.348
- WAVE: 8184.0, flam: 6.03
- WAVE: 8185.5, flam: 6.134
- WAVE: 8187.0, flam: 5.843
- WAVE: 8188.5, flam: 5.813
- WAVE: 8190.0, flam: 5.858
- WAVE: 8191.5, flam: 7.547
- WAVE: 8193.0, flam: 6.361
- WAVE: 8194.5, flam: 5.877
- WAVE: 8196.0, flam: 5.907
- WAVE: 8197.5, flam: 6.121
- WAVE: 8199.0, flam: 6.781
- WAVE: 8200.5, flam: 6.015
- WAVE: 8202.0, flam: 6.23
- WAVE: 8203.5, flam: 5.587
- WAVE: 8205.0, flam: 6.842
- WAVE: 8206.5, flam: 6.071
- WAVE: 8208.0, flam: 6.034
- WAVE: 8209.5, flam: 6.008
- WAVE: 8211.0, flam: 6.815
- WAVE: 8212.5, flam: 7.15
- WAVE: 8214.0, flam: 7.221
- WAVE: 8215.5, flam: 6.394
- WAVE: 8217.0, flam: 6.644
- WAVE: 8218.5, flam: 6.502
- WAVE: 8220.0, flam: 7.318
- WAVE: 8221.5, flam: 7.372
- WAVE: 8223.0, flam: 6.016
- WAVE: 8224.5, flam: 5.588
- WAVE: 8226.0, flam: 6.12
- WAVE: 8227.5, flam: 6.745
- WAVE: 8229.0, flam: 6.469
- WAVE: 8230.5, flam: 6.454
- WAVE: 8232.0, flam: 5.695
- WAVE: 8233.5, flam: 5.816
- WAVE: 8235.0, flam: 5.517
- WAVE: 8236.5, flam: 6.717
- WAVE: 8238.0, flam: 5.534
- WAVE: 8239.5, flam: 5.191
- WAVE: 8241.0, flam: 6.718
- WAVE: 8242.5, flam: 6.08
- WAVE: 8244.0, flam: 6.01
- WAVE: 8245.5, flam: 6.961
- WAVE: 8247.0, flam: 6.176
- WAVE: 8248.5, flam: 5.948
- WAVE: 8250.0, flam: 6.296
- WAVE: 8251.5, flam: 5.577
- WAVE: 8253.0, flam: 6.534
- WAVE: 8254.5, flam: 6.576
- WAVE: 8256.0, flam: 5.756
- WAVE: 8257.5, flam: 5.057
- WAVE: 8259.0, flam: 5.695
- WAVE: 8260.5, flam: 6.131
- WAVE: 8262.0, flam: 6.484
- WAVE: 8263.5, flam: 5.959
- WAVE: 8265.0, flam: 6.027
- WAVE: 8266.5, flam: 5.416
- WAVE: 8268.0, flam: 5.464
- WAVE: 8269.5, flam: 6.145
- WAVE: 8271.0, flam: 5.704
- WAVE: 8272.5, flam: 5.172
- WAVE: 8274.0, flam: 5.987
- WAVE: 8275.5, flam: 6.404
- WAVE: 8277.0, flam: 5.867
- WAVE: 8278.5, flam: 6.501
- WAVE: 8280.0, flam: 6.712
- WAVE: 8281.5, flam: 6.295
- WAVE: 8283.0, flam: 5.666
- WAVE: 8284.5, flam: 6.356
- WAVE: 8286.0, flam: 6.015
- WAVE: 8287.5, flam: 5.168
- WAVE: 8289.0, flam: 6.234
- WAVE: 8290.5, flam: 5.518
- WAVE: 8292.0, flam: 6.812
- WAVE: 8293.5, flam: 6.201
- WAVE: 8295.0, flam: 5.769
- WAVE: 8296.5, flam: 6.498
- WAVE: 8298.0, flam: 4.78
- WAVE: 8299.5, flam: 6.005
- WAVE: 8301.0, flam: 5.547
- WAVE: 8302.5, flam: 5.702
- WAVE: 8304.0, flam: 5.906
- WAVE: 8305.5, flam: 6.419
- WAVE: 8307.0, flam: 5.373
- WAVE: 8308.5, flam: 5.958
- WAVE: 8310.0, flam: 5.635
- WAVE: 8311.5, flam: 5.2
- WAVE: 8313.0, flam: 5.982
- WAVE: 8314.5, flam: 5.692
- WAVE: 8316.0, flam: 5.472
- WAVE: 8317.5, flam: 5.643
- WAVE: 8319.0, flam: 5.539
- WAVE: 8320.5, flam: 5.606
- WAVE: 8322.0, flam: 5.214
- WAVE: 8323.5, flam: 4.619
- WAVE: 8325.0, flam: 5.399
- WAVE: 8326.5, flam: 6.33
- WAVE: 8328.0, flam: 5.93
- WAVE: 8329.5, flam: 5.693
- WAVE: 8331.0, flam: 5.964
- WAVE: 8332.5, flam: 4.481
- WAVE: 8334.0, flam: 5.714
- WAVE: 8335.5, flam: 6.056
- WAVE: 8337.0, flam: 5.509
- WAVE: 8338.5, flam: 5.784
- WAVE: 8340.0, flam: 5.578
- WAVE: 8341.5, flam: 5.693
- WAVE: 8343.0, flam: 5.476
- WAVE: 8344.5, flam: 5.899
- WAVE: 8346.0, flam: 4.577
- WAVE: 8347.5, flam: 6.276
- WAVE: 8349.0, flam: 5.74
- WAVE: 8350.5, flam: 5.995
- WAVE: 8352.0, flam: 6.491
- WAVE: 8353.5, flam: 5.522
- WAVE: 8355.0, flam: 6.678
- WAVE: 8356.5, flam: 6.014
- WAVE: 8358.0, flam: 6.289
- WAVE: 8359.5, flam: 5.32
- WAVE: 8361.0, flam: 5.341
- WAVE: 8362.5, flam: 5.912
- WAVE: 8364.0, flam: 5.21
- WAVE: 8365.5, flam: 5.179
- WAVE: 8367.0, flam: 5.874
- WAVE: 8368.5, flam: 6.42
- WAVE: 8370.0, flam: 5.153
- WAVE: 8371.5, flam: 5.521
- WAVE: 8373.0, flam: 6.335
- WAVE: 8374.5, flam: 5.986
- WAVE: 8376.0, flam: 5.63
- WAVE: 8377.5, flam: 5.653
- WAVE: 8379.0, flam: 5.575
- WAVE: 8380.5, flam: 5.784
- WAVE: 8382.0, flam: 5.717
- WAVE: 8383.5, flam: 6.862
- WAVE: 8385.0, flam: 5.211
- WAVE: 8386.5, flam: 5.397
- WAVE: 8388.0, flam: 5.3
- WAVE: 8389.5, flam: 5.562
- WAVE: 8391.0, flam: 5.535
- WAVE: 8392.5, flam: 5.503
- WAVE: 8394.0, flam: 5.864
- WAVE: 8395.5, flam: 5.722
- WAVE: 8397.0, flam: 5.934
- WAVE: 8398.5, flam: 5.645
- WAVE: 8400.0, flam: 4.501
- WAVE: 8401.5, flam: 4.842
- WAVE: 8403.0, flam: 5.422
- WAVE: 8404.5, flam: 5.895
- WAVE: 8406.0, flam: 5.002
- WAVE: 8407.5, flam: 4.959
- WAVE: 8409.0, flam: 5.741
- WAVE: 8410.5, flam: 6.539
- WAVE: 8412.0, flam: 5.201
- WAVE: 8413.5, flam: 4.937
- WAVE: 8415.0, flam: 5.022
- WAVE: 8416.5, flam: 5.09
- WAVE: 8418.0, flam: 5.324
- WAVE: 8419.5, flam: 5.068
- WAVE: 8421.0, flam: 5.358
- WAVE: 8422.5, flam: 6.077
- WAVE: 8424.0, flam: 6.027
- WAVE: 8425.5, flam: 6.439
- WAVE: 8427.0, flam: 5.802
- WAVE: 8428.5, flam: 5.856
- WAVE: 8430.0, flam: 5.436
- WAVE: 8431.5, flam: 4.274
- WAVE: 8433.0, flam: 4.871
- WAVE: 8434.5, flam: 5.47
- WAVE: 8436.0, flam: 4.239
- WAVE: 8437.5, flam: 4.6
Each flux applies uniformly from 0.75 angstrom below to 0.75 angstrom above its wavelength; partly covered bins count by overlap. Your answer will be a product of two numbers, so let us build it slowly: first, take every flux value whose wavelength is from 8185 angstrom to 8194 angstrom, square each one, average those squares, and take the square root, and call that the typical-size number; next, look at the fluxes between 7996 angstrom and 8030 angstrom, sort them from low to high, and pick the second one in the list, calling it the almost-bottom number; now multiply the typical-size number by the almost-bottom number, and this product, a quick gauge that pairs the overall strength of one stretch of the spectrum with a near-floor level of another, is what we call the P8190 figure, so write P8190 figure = 33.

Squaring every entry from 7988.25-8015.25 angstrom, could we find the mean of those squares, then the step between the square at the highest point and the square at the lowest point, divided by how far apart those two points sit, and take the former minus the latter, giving 36.5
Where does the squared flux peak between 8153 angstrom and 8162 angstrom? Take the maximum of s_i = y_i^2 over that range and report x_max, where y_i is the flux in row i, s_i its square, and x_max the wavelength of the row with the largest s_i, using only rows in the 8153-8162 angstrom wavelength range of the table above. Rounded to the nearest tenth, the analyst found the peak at 8161.5 angstrom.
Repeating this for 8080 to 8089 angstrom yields 8086.5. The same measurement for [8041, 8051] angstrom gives 8043.0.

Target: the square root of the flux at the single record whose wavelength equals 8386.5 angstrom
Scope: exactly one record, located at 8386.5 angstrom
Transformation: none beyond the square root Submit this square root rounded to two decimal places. 2.32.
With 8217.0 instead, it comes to 2.58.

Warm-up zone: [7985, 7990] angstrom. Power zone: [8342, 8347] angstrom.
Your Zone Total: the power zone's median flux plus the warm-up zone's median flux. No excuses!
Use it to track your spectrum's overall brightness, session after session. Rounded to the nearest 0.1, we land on 11.2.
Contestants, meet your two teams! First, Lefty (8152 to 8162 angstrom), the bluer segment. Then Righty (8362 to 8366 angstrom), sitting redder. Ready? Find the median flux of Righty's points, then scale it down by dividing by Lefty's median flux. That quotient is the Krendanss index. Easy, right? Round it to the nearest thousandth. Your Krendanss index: 0.837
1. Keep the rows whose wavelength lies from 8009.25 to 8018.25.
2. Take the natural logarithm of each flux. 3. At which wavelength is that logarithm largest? 8016.0 angstrom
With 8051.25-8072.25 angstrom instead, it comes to 8070.0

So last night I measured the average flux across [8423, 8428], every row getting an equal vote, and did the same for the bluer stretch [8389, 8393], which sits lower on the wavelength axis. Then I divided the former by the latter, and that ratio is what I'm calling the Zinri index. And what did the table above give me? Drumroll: 1.10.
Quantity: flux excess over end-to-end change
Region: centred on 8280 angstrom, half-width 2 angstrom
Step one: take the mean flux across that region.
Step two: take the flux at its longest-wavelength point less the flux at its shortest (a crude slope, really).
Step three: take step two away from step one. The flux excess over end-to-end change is 6.7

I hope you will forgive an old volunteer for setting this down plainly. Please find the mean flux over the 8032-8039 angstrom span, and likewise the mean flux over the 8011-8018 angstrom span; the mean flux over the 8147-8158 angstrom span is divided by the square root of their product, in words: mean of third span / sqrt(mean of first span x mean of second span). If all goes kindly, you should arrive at 1.08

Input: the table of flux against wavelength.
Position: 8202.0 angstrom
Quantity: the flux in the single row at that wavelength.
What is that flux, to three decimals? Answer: 6.230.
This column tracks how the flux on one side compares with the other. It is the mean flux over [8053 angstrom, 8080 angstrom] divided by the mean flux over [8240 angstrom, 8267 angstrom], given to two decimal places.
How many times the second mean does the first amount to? 1.02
